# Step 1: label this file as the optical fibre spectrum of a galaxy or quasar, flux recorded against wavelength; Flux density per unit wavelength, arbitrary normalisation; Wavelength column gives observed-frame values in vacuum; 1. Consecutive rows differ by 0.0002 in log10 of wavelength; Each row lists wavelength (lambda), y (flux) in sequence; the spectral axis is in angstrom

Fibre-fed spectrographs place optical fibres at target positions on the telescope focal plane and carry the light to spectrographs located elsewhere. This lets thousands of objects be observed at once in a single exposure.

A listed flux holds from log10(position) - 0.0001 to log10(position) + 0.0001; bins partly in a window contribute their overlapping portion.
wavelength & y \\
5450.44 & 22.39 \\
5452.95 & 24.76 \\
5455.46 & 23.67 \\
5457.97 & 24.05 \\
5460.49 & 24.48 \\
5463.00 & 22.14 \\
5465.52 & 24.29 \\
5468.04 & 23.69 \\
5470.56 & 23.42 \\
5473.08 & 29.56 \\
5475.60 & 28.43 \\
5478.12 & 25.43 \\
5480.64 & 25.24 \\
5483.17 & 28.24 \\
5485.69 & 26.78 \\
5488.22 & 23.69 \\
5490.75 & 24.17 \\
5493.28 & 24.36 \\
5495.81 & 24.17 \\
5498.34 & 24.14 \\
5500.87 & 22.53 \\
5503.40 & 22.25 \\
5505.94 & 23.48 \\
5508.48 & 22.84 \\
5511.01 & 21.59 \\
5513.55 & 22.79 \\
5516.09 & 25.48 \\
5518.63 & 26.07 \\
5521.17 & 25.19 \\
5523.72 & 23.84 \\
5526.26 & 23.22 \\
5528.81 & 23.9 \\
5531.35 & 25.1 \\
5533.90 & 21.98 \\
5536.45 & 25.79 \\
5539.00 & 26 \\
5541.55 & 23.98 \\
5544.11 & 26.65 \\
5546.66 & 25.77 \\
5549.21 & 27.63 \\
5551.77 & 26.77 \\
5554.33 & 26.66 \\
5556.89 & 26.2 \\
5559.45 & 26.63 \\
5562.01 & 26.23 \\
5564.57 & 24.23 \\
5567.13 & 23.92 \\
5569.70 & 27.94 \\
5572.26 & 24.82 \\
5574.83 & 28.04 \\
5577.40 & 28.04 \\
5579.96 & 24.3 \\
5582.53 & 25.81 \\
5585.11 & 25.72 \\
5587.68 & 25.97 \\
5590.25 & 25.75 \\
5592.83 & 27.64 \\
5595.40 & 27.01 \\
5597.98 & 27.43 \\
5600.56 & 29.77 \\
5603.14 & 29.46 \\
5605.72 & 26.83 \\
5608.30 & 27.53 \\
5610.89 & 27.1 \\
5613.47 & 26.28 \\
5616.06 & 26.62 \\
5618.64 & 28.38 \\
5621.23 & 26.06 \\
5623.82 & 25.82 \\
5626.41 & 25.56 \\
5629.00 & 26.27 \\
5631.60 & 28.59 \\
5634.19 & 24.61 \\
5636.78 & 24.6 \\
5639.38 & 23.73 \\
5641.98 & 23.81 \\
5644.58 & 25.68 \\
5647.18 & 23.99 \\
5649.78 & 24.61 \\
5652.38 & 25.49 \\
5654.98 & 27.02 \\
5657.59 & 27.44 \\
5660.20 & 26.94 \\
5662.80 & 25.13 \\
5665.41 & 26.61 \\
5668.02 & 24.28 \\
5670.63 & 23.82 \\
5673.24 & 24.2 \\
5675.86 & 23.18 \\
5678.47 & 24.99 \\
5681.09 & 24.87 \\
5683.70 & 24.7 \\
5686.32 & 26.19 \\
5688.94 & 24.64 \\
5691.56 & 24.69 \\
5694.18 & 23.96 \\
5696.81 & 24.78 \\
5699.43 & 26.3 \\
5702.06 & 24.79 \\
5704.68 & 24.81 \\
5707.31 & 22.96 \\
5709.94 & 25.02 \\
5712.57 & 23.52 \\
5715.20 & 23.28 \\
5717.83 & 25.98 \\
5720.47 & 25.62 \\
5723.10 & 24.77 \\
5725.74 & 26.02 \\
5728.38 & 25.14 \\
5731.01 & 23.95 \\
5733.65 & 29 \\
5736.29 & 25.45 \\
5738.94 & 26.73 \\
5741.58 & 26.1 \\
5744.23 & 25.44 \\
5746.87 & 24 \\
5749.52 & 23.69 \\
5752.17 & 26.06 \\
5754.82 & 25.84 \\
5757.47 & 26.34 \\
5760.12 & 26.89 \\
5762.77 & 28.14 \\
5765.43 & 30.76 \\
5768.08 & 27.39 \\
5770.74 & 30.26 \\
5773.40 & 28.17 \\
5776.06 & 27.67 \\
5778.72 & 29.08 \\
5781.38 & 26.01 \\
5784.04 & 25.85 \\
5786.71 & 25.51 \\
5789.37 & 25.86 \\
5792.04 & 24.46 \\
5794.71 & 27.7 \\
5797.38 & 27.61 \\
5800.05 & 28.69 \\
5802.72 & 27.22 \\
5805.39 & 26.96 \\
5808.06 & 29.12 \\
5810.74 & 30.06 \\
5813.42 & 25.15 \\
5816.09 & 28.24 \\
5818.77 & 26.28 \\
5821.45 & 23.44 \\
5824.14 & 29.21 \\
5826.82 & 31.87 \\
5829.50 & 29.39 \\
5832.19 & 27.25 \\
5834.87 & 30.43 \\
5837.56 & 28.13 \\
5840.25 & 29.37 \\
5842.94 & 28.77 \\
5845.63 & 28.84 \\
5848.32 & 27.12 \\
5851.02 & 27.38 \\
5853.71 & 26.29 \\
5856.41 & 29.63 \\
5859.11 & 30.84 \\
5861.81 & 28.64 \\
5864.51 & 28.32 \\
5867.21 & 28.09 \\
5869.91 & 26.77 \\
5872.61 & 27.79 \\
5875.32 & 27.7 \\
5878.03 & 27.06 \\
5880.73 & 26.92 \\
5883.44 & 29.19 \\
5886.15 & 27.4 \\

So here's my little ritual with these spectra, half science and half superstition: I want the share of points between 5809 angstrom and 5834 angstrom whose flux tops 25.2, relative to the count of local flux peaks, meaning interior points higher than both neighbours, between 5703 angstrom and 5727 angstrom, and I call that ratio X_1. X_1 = 0.39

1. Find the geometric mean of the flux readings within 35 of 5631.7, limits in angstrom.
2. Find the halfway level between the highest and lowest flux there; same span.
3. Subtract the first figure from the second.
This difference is 0.45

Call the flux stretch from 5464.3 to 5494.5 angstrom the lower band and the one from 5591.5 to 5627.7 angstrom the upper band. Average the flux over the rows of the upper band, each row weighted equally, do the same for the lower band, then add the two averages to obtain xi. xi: 52.9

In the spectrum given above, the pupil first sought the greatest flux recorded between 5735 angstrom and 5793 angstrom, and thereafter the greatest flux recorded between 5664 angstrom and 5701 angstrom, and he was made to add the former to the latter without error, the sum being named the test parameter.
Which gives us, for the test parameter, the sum 57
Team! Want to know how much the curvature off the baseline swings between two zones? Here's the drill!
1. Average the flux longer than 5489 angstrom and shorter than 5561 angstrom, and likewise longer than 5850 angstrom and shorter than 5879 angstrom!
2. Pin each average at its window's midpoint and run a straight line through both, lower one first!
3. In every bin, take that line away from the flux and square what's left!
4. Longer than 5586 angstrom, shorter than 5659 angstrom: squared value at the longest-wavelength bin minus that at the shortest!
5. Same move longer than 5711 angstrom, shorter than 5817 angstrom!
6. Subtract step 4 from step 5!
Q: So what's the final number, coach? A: -10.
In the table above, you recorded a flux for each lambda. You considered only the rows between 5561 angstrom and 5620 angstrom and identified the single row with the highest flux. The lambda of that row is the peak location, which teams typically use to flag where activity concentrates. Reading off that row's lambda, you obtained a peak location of 5600.56 angstrom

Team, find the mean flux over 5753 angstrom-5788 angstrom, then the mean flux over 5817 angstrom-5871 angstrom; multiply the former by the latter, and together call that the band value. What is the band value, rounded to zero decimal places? 779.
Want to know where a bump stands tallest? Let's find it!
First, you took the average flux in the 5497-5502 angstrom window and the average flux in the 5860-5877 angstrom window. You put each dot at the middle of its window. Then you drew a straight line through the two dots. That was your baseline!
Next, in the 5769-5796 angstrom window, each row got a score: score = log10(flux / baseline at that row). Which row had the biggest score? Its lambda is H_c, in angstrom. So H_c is 5770.74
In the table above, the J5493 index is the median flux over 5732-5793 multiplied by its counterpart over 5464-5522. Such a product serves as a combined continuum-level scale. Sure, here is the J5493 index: 631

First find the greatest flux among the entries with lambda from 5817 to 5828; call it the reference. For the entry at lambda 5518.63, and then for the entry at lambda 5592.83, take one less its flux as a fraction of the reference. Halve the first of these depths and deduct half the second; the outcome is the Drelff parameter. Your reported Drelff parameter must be 0.025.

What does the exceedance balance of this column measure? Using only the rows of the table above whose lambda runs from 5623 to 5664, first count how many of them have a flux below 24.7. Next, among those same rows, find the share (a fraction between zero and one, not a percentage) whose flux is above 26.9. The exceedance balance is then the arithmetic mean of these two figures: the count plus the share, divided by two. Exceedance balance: 3.1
